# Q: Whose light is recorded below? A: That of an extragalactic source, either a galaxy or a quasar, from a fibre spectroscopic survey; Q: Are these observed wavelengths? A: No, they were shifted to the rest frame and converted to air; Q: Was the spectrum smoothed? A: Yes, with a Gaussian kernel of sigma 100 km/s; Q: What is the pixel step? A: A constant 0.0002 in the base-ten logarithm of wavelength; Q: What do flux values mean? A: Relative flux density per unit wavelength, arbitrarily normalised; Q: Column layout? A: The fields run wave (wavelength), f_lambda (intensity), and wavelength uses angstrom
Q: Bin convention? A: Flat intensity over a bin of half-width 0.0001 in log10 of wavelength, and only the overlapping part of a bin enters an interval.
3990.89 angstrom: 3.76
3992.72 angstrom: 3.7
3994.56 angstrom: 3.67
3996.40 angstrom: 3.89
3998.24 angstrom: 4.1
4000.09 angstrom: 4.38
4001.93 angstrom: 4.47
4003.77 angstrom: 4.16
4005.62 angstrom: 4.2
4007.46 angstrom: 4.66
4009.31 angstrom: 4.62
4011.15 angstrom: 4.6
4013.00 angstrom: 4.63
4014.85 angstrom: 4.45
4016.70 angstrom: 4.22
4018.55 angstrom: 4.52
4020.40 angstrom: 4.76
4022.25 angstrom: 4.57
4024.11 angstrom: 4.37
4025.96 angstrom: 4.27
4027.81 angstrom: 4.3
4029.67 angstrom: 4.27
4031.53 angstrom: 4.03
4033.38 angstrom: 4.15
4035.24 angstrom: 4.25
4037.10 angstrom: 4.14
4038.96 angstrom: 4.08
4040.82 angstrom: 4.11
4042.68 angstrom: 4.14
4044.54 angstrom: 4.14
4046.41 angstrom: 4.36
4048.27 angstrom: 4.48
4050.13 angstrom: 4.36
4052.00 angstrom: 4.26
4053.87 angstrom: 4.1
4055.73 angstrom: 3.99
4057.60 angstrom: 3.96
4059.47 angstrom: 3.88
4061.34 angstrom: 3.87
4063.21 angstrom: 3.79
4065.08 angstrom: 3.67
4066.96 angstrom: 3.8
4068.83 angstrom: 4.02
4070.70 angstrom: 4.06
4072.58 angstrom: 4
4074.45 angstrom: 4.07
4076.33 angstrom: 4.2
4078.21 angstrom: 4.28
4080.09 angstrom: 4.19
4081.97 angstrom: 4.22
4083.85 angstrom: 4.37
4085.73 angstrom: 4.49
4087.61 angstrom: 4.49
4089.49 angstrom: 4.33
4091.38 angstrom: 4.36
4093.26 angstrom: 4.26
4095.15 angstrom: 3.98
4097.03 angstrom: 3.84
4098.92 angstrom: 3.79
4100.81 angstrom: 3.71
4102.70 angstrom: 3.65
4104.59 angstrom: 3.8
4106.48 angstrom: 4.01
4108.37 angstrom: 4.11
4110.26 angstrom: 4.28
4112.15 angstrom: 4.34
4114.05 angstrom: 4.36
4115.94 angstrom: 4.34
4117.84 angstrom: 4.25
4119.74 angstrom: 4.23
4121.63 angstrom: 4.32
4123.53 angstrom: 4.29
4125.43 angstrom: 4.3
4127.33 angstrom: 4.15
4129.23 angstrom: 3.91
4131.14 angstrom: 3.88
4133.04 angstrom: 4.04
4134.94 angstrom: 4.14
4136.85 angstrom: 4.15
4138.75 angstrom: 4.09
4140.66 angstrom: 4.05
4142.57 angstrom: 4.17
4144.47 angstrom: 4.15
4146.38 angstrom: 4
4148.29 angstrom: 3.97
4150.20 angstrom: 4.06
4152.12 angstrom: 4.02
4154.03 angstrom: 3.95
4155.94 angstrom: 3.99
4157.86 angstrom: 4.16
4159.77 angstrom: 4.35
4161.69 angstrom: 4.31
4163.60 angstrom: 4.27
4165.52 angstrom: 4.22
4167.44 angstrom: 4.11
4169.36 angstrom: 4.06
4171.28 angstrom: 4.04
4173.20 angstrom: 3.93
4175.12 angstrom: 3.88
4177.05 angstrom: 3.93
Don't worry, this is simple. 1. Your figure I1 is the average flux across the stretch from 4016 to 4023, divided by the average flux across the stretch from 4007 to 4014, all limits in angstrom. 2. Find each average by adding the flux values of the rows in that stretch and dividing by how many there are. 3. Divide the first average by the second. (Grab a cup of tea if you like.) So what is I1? 0.98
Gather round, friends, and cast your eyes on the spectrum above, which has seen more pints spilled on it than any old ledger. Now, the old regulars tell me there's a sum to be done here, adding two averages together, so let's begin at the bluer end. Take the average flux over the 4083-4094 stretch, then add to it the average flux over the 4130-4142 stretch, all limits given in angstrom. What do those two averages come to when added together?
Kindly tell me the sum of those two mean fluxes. 8.44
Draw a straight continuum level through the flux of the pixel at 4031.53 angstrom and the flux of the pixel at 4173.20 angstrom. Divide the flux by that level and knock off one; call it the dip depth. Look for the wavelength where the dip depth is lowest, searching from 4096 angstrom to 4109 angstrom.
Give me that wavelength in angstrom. 4102.70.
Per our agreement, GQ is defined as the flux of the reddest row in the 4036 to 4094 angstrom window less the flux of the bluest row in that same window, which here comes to 0.12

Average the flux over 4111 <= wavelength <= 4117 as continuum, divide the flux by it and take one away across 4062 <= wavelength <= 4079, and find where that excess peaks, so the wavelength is 4078.21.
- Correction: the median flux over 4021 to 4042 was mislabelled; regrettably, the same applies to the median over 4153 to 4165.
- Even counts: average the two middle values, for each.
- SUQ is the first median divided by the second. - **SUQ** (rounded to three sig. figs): 1.01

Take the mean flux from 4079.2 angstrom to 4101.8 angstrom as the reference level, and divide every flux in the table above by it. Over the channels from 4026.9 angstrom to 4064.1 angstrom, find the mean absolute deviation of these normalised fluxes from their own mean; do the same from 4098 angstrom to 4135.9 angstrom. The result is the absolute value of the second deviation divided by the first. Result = 1.4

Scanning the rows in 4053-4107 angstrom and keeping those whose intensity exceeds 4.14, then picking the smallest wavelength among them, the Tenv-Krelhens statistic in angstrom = 4076.33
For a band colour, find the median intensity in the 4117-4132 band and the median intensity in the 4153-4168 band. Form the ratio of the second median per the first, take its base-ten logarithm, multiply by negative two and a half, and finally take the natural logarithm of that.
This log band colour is -4.4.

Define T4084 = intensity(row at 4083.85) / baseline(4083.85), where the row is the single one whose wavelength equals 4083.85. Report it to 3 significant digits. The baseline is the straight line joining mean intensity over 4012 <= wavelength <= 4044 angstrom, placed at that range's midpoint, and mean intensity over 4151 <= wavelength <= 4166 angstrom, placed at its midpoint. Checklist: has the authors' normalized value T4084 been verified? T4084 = 1.03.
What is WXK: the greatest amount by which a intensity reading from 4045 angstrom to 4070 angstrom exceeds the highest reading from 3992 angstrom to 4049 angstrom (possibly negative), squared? 0.08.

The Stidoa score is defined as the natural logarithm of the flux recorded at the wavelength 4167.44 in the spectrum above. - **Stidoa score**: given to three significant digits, 1.41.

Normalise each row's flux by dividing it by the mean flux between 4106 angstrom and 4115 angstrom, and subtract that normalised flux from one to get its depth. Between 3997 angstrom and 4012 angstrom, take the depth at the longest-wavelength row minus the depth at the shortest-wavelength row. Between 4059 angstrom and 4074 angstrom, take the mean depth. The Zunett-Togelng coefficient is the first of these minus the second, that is -0.20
